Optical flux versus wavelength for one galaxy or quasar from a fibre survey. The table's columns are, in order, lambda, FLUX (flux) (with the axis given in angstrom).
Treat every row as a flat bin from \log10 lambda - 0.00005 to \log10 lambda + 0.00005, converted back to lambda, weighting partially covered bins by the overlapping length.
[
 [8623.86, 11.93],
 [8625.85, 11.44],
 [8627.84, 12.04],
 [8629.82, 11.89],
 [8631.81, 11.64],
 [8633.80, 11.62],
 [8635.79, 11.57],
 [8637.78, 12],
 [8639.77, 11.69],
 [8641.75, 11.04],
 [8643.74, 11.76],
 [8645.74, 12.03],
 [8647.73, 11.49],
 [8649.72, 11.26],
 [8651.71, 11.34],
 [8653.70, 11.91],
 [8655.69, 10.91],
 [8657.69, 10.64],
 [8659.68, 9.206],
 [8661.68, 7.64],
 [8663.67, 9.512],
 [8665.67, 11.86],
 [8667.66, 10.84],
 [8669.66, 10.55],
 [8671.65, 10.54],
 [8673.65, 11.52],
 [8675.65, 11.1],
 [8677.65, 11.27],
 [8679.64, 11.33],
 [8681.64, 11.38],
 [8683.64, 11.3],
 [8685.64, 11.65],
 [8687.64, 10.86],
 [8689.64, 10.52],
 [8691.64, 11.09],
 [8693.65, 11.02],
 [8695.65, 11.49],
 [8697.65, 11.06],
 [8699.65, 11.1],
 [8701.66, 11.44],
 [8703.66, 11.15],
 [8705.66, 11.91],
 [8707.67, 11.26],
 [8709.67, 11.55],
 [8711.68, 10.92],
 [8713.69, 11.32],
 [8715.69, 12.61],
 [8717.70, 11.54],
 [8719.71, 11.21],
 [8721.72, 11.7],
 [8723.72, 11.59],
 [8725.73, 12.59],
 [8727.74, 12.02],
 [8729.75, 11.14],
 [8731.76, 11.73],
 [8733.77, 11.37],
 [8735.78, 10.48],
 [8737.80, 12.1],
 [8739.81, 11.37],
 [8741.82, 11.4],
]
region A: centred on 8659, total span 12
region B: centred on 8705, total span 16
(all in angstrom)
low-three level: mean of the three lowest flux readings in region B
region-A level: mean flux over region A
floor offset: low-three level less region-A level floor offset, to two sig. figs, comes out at 1.1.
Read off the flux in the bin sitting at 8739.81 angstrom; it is 11.37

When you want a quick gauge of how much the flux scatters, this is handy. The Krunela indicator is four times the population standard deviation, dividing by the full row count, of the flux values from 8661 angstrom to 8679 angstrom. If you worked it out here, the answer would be 4.8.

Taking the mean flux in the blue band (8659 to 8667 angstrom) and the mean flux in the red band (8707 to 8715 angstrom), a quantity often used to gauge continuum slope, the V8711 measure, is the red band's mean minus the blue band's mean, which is 1.7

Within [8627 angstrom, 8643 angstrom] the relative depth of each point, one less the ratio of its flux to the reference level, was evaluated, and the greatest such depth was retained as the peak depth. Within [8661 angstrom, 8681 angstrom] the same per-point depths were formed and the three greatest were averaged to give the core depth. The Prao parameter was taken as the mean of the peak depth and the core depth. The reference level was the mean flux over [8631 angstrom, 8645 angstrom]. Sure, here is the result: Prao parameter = 0.13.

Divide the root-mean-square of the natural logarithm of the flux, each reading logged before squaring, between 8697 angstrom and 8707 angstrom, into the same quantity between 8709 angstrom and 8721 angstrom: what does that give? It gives 1.01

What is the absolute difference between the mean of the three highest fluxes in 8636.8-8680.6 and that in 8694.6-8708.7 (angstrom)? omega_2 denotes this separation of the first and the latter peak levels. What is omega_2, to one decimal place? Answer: 0.4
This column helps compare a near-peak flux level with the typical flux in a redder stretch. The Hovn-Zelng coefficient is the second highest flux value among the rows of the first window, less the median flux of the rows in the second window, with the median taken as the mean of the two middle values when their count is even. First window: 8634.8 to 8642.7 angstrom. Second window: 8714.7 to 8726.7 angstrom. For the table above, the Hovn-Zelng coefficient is 0.0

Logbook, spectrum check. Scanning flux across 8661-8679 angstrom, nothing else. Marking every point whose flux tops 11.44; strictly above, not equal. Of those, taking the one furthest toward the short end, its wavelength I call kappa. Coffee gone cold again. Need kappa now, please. 8665.67 angstrom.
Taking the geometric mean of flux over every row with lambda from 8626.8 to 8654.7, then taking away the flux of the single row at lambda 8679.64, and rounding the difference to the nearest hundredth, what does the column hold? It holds 0.33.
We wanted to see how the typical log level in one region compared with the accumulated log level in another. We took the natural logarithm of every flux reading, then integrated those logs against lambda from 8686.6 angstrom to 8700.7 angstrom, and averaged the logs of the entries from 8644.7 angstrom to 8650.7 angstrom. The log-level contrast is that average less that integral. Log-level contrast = -31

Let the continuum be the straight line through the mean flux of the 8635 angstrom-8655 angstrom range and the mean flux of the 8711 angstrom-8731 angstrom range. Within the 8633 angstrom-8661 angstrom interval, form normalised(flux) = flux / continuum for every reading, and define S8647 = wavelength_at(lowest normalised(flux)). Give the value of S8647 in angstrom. 8659.68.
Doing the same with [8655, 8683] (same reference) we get 8661.68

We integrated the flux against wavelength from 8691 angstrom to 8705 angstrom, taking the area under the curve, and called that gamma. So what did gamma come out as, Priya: 157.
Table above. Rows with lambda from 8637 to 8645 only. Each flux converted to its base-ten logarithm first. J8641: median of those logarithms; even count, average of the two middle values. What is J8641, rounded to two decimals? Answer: 1.07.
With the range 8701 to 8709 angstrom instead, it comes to 1.05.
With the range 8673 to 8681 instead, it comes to 1.05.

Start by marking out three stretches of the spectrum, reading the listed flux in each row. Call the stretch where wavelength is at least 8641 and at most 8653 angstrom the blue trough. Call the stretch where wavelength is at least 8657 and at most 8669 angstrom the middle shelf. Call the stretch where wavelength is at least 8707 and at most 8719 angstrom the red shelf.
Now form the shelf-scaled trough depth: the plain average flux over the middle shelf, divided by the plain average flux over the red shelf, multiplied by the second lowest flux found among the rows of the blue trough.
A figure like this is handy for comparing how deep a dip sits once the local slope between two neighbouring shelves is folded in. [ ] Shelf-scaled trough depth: 9.7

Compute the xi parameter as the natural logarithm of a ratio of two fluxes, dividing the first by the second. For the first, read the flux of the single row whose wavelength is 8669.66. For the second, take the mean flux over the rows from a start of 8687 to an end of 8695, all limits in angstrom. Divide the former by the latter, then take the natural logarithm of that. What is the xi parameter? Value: -0.03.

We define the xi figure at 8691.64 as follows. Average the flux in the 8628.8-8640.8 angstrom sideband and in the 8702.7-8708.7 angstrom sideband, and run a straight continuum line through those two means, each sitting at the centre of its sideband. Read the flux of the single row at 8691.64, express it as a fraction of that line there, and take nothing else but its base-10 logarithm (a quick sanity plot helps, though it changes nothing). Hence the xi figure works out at -0.016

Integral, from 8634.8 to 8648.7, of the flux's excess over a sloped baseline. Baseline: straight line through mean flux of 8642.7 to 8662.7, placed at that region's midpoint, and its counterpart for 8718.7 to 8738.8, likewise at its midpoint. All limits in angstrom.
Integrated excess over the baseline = 13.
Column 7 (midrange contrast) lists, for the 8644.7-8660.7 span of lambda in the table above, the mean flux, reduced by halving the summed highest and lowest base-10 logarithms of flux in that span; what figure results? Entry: 10.1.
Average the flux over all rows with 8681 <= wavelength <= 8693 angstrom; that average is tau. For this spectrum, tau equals 11.1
